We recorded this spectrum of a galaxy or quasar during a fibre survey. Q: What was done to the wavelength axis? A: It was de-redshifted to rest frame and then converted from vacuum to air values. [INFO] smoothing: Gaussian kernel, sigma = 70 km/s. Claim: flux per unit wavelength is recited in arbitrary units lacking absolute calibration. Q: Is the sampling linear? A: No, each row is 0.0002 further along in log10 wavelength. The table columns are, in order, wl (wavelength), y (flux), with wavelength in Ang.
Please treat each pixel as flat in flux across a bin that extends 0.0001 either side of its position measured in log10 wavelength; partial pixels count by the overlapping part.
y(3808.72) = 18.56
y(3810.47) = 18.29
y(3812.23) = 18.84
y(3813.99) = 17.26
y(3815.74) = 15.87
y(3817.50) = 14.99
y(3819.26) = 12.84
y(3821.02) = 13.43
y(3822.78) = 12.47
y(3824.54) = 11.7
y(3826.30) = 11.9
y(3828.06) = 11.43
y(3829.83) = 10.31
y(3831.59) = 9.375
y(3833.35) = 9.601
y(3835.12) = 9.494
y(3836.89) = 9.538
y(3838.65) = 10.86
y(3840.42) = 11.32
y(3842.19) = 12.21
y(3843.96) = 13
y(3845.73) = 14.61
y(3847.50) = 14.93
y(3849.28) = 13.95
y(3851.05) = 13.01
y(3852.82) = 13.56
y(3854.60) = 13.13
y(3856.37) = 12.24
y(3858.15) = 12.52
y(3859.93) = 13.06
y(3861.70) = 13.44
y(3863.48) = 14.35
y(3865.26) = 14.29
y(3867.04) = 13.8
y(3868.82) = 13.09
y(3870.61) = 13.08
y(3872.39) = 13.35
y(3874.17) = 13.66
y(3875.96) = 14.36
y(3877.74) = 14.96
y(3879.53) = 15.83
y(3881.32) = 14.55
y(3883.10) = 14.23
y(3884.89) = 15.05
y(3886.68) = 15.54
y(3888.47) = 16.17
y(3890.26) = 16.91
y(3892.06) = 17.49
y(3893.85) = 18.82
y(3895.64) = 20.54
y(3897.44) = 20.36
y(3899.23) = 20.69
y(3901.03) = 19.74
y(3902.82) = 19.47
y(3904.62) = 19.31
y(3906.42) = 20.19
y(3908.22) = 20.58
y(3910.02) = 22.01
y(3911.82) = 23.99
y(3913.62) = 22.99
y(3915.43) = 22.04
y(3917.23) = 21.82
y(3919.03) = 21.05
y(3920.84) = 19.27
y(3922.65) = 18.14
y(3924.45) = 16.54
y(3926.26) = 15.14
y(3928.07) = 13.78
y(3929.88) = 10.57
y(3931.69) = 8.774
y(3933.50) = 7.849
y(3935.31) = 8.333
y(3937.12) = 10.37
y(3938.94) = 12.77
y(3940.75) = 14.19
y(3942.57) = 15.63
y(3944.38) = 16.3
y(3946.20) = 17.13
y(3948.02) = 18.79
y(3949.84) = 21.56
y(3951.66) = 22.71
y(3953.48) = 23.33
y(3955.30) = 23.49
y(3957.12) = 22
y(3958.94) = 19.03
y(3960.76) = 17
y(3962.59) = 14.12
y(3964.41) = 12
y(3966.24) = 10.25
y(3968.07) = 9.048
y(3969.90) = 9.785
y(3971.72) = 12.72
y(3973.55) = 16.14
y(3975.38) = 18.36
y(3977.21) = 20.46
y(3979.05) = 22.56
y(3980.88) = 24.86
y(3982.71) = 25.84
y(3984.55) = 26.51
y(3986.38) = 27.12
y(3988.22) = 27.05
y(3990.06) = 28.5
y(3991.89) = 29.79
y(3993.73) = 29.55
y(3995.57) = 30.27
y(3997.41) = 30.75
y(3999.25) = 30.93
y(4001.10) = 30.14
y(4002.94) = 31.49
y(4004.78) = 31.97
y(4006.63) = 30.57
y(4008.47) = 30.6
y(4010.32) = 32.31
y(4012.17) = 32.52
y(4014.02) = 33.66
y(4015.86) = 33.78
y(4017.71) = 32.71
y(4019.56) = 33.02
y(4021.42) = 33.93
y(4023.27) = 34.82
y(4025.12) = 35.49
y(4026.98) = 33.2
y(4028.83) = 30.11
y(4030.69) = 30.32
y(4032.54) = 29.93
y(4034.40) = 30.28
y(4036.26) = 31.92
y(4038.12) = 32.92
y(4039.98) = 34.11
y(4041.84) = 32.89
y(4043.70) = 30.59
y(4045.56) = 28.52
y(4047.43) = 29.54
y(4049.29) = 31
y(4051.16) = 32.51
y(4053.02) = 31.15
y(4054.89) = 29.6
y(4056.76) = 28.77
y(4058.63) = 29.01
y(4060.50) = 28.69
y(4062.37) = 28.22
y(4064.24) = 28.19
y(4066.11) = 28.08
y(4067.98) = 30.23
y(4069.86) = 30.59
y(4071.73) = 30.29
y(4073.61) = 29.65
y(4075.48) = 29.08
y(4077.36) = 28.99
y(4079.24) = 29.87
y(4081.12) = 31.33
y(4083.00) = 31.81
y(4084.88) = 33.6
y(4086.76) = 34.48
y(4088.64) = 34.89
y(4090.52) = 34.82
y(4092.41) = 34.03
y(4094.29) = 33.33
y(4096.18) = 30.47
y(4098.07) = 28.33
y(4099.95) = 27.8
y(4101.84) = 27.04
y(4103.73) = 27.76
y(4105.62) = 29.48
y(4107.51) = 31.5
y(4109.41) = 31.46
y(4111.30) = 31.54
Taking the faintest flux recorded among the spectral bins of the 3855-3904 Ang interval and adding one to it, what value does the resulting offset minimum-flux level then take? 13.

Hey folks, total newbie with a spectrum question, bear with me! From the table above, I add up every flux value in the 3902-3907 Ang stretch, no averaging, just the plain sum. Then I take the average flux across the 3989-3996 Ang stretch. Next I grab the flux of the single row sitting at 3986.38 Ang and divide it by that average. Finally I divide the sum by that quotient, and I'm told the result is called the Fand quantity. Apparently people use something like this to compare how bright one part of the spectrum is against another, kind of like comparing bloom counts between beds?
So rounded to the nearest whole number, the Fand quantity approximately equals 64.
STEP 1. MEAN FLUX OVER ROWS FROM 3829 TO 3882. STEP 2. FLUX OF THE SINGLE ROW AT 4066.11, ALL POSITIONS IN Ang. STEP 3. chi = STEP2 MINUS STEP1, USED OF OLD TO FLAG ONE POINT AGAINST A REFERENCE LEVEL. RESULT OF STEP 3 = 15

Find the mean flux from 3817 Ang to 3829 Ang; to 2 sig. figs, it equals 13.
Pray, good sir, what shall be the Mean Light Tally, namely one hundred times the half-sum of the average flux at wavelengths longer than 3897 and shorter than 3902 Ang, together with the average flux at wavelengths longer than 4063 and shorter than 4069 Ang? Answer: 2455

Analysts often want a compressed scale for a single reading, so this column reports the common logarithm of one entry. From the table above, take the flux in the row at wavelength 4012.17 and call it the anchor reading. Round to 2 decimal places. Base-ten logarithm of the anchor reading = 1.51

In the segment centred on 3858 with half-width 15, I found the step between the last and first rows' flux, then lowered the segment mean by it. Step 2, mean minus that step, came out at 13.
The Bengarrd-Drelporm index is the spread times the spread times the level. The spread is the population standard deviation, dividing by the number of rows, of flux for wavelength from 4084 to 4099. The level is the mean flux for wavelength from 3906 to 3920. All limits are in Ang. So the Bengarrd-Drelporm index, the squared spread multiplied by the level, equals 106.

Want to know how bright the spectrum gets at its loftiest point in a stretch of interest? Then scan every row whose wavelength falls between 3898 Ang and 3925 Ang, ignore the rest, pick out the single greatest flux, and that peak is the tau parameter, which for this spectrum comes 23.99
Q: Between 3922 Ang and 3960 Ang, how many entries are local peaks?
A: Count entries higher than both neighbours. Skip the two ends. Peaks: 1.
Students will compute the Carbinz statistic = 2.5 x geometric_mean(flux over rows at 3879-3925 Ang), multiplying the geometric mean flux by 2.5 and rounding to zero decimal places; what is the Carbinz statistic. 47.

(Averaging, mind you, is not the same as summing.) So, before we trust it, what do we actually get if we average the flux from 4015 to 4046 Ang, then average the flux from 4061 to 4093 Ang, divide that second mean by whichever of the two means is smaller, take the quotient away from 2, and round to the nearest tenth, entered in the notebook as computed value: 1.0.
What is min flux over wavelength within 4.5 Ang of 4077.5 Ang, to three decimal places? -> 28.990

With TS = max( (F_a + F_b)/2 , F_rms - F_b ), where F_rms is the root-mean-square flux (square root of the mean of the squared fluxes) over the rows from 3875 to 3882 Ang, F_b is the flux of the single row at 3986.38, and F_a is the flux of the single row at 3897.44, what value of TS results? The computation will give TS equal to 23.7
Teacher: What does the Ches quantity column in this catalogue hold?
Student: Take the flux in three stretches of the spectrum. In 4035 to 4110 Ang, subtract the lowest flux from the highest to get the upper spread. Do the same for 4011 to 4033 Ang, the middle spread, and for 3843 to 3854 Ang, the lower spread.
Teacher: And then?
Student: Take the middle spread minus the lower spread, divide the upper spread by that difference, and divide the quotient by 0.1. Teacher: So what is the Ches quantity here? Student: 22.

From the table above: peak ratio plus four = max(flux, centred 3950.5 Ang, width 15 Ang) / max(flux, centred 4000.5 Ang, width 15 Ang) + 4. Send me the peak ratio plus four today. 4.7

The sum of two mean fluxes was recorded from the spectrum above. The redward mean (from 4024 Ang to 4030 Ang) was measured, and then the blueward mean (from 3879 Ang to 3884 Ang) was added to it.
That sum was 48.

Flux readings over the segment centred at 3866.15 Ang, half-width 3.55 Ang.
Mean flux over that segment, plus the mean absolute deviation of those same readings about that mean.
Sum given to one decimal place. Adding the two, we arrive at 14.3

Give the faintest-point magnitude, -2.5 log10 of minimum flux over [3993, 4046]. -3.6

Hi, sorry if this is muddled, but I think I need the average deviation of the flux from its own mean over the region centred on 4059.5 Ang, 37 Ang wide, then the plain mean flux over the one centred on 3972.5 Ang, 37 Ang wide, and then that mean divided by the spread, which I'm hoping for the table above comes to 18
